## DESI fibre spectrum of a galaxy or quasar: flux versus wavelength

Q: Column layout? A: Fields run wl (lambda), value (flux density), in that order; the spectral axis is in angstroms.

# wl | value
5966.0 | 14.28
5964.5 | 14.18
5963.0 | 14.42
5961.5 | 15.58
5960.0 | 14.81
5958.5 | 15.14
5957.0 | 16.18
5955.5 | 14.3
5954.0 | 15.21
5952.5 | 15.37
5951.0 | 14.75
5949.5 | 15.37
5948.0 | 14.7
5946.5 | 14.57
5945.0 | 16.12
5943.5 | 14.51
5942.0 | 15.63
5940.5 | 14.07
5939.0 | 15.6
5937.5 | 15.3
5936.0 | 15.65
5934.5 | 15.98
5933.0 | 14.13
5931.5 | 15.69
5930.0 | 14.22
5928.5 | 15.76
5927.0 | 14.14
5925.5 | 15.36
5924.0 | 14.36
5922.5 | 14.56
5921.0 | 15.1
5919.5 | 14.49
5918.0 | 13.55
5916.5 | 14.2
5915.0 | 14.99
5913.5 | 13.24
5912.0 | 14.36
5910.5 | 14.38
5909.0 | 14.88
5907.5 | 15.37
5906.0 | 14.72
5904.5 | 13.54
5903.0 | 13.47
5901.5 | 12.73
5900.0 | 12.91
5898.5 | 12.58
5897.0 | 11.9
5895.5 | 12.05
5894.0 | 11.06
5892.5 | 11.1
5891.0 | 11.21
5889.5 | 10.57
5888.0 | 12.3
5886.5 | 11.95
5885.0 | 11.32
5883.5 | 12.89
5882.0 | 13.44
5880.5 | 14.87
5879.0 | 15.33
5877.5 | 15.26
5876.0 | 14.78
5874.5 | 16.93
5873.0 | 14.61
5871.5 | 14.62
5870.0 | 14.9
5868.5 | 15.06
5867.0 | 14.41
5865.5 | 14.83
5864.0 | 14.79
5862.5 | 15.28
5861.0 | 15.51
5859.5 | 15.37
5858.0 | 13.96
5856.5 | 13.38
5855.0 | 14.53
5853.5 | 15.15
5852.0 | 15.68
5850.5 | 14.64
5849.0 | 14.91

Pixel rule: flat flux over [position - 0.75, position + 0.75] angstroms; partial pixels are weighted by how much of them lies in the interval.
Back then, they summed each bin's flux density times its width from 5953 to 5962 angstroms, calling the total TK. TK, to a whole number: 137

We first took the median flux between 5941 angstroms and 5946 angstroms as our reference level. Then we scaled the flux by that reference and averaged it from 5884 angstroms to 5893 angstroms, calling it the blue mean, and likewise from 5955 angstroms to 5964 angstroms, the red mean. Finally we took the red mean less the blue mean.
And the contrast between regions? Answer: 0.23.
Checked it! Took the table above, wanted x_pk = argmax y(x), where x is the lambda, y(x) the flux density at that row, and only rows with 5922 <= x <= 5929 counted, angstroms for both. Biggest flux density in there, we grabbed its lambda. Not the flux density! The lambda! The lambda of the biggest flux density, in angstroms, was 5928.5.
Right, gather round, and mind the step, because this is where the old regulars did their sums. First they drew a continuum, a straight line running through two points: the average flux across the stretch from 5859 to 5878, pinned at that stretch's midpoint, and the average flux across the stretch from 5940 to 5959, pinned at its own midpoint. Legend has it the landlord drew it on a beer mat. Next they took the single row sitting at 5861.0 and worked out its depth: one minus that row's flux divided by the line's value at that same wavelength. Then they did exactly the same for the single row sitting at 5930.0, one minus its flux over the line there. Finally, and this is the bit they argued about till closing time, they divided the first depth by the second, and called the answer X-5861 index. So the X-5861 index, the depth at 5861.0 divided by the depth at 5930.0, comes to -0.5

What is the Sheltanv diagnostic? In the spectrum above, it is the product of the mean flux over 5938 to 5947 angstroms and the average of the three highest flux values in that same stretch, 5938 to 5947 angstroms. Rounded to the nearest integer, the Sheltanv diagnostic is 238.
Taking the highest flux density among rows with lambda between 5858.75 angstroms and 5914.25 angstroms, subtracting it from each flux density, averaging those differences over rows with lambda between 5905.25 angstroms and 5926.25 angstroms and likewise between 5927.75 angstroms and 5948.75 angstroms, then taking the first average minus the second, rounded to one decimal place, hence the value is -0.6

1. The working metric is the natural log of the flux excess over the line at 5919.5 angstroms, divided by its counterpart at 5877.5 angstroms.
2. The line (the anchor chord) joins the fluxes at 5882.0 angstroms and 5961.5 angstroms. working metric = -3.9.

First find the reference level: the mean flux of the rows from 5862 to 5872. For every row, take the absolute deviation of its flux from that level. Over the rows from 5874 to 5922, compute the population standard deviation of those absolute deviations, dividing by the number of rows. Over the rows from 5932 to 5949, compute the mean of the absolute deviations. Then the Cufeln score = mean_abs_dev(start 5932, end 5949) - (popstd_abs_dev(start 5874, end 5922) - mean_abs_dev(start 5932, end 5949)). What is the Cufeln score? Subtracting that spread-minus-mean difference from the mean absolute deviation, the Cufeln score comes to 0.1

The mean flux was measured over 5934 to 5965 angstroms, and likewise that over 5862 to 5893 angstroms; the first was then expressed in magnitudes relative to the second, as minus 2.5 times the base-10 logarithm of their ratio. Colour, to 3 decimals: -0.096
